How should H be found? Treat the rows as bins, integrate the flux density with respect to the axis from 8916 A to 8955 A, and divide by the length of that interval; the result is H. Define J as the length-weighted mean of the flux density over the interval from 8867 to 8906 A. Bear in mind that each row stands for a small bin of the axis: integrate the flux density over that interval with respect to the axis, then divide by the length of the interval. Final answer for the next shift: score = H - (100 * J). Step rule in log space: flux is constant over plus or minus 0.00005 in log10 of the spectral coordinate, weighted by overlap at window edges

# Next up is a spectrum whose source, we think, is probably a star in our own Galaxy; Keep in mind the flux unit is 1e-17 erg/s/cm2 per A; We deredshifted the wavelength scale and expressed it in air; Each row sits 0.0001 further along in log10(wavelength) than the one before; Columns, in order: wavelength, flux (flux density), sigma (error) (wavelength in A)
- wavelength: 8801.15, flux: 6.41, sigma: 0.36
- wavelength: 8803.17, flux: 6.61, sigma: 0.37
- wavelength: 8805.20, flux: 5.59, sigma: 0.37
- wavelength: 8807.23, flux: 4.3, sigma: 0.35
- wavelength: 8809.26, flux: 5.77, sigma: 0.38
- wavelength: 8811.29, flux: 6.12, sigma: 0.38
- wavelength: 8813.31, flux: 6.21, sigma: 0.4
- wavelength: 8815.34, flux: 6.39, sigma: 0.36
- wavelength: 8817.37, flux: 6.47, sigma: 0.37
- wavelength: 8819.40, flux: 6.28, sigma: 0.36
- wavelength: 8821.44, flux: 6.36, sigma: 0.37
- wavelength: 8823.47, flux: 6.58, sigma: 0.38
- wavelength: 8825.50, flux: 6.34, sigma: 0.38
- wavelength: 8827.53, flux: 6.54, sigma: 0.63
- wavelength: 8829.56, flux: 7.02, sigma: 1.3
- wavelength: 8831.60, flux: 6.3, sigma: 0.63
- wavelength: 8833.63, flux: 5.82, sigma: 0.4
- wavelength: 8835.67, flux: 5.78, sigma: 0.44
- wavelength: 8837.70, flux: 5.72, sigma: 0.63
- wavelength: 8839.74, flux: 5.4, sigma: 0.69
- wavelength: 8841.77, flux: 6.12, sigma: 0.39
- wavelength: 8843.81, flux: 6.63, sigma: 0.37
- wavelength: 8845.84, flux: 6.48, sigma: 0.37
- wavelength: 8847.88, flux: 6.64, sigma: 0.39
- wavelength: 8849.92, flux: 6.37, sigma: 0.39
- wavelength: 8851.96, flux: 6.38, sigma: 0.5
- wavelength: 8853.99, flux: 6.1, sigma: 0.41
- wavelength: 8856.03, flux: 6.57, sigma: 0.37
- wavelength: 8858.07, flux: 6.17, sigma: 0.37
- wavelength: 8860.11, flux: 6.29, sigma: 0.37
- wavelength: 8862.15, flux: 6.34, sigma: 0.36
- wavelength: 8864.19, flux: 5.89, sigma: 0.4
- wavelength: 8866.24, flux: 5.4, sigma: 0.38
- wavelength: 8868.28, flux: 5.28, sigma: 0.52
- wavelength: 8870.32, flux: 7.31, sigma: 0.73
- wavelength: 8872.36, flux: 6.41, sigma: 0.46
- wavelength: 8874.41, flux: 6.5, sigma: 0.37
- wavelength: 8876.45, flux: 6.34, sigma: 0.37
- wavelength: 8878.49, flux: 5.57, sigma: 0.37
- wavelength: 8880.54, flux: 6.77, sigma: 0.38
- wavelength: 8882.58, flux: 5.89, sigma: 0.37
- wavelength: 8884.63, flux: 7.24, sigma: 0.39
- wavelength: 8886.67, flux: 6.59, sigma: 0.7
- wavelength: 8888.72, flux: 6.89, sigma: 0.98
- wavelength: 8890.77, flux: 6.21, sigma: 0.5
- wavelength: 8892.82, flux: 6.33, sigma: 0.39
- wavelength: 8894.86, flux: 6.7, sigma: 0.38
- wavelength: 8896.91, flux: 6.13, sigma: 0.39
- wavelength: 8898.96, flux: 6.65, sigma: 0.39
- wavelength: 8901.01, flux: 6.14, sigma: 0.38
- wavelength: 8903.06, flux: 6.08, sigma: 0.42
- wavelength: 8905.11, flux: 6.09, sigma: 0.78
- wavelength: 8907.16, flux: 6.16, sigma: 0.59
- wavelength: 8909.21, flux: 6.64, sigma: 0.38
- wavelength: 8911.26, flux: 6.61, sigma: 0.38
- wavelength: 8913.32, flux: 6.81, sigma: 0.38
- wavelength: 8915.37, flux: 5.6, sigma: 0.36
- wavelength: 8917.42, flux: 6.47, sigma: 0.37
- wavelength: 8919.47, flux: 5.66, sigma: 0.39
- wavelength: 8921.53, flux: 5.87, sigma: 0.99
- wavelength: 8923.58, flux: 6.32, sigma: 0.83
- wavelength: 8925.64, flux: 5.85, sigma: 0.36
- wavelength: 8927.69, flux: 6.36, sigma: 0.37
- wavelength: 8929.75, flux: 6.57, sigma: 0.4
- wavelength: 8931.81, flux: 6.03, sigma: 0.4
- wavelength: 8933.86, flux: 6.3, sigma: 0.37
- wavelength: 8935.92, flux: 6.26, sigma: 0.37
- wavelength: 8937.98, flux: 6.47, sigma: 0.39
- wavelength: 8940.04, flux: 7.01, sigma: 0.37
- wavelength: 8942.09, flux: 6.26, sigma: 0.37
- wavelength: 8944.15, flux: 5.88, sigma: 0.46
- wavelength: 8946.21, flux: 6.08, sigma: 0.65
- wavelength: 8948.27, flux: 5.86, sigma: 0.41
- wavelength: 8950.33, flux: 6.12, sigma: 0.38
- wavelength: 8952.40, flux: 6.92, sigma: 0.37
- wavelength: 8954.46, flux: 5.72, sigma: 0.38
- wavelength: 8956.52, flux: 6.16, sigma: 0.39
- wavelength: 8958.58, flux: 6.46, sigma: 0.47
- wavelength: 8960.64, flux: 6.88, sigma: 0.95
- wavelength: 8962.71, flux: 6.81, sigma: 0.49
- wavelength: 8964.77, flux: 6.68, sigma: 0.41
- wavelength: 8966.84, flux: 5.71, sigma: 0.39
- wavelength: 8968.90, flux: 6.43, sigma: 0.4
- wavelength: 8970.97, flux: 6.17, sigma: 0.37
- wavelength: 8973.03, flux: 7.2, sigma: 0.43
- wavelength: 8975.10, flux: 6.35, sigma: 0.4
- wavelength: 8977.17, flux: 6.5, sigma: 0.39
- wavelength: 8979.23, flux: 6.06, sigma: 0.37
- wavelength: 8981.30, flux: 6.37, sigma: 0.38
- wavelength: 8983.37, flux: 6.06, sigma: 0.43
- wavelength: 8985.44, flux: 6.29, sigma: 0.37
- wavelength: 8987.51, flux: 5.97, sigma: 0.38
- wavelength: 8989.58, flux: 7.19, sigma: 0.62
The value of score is -631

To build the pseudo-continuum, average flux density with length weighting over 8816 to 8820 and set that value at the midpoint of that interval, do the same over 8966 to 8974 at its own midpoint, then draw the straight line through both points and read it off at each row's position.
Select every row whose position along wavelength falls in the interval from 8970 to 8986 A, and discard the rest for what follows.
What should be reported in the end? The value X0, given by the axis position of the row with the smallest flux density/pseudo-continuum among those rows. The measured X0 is 8983.37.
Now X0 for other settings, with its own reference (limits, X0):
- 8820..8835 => 8833.63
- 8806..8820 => 8807.23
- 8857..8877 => 8868.28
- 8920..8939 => 8925.64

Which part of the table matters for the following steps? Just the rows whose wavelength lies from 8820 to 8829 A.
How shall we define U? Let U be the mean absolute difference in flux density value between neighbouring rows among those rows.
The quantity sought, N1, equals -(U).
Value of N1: -0.22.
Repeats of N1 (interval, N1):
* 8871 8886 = -0.74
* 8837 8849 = -0.37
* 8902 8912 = -0.15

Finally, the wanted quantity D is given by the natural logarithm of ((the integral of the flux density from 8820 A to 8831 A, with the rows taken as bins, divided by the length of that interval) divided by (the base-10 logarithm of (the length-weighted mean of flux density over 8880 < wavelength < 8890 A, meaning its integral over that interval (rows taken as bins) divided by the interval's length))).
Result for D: 2.07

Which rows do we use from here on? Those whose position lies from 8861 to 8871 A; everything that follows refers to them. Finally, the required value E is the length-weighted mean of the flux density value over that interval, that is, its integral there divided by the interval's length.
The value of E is 6.0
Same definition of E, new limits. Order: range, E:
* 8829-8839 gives 6.1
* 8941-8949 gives 6.0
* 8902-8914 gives 6.4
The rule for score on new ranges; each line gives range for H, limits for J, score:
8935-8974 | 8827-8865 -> -617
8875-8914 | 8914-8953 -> -614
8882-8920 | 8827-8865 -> -617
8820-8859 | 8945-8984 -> -628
